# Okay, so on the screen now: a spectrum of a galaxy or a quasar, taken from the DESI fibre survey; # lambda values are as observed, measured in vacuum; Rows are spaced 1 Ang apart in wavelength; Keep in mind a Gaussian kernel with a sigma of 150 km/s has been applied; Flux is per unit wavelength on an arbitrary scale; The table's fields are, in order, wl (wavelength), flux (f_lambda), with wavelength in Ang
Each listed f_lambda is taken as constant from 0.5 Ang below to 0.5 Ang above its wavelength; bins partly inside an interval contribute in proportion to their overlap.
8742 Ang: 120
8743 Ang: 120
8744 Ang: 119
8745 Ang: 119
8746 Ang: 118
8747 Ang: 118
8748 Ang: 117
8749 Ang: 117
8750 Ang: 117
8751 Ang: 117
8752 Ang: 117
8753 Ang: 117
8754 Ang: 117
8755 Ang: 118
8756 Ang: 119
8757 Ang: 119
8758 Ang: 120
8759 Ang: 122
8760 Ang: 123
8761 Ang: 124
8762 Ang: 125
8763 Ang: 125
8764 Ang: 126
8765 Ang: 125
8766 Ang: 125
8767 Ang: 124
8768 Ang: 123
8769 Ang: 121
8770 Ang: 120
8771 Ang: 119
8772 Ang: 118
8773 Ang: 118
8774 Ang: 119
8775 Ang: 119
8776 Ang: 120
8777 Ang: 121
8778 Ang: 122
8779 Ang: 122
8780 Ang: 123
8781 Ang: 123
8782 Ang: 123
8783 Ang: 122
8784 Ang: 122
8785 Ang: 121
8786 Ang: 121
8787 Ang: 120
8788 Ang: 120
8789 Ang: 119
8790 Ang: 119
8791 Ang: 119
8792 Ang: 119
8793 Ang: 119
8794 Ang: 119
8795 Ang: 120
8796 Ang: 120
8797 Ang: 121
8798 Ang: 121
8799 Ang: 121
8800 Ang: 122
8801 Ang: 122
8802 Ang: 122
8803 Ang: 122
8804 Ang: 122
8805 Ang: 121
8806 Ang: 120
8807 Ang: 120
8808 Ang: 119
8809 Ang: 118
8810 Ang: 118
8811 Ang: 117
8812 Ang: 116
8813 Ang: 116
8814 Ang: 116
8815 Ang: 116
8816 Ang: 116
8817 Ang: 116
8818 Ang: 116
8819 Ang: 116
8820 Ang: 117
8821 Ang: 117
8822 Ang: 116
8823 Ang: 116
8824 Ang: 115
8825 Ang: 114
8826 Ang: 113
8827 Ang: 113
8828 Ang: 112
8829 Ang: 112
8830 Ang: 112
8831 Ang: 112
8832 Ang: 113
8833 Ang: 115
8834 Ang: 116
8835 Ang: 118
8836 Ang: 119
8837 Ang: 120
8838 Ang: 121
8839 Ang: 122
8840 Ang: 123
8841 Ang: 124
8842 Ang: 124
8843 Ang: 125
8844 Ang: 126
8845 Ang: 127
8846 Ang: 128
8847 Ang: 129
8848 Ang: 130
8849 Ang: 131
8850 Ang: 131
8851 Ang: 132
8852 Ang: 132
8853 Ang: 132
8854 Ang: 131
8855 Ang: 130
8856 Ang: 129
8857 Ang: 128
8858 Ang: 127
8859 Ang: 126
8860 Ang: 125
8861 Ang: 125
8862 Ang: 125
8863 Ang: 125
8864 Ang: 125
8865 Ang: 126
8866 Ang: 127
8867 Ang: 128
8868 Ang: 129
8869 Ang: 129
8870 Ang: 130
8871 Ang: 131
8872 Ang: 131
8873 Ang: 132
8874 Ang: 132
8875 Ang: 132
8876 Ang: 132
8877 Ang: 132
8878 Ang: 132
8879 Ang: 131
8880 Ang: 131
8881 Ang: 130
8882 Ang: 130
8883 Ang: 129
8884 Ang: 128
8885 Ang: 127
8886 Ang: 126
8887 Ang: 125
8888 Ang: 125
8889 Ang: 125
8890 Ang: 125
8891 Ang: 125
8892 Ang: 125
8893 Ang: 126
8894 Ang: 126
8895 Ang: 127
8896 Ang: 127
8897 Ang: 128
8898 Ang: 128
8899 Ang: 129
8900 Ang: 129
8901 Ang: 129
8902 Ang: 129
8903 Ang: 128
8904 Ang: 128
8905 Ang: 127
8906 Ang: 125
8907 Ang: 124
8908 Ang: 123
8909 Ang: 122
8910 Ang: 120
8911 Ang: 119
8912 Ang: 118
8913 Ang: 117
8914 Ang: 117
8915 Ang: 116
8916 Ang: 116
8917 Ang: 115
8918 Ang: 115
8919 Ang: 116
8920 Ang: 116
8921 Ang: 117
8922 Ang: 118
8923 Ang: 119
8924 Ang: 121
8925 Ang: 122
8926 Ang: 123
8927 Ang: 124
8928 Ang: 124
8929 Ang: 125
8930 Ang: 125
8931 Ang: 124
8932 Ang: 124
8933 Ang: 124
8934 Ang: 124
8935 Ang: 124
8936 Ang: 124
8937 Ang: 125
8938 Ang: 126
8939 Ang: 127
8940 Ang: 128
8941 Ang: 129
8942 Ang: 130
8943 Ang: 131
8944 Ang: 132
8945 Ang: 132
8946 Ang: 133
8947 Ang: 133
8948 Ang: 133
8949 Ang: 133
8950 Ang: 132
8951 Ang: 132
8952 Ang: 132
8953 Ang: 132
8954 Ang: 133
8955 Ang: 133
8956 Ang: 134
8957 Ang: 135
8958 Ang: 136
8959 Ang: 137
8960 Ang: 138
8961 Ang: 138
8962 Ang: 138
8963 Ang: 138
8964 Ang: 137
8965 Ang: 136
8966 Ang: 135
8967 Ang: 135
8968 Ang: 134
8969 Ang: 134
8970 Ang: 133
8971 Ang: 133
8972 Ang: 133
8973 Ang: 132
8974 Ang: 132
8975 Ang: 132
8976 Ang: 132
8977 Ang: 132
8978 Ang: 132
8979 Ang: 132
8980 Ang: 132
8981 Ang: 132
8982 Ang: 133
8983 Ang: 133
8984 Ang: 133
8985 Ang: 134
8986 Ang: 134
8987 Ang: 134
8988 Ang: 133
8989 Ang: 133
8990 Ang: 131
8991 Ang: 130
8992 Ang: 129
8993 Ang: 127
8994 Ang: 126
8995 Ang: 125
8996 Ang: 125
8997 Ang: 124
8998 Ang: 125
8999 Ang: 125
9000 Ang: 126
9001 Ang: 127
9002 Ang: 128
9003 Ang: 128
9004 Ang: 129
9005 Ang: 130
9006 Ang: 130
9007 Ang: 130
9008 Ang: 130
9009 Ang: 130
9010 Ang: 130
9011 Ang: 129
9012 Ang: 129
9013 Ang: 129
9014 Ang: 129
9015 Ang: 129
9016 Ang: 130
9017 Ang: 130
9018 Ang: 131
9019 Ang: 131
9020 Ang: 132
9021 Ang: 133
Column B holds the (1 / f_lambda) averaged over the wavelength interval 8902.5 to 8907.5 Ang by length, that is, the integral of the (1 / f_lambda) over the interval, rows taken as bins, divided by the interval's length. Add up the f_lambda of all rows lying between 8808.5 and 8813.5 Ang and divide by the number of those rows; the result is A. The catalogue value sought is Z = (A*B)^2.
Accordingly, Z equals 0.9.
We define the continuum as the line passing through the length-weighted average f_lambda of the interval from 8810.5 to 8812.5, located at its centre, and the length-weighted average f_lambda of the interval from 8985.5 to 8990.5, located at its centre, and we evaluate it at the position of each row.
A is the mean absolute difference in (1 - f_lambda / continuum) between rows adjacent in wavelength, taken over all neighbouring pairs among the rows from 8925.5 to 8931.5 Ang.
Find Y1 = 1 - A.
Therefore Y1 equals 0.995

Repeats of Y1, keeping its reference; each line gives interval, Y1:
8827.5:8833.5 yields 0.995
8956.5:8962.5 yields 0.996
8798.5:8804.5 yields 0.998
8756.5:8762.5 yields 0.990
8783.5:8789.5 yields 0.994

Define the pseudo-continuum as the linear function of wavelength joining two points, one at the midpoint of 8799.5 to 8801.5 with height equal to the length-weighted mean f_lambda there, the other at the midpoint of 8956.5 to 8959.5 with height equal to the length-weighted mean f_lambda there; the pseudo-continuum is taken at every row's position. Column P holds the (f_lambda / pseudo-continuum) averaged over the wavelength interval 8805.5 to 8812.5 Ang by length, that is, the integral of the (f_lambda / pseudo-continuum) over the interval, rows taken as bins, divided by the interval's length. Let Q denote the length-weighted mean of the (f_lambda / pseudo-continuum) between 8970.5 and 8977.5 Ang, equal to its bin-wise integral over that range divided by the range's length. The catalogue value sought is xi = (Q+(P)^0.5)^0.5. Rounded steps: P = 0.96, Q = 0.96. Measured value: 1.39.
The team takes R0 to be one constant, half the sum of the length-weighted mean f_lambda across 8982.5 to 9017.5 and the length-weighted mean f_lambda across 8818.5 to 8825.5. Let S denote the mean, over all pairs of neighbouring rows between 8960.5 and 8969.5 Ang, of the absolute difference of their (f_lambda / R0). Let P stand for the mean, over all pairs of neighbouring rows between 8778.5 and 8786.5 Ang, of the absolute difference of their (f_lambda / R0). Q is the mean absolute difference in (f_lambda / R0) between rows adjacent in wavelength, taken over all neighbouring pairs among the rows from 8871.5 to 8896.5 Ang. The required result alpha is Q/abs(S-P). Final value 6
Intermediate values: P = 0.0035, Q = 0.003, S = 0.0041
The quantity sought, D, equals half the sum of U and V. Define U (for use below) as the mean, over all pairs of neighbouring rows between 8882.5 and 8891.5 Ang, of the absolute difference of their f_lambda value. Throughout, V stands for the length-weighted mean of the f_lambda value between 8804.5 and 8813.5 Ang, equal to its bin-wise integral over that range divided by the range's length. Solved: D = 59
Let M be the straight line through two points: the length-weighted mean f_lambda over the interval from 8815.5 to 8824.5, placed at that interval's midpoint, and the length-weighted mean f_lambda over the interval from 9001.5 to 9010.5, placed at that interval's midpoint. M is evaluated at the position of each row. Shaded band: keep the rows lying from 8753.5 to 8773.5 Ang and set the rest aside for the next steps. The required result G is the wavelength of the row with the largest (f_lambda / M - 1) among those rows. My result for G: 8764 Ang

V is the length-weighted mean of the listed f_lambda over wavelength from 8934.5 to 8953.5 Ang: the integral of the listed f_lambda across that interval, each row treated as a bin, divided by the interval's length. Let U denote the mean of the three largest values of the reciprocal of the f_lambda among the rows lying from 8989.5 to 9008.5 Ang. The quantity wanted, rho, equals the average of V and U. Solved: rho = 65.0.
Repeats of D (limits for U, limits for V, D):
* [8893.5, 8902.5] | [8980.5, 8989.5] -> 67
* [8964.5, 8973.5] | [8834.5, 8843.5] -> 61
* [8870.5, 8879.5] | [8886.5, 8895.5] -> 63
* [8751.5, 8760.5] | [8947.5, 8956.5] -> 67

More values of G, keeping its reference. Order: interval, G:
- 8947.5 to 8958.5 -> 8958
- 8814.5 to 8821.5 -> 8820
